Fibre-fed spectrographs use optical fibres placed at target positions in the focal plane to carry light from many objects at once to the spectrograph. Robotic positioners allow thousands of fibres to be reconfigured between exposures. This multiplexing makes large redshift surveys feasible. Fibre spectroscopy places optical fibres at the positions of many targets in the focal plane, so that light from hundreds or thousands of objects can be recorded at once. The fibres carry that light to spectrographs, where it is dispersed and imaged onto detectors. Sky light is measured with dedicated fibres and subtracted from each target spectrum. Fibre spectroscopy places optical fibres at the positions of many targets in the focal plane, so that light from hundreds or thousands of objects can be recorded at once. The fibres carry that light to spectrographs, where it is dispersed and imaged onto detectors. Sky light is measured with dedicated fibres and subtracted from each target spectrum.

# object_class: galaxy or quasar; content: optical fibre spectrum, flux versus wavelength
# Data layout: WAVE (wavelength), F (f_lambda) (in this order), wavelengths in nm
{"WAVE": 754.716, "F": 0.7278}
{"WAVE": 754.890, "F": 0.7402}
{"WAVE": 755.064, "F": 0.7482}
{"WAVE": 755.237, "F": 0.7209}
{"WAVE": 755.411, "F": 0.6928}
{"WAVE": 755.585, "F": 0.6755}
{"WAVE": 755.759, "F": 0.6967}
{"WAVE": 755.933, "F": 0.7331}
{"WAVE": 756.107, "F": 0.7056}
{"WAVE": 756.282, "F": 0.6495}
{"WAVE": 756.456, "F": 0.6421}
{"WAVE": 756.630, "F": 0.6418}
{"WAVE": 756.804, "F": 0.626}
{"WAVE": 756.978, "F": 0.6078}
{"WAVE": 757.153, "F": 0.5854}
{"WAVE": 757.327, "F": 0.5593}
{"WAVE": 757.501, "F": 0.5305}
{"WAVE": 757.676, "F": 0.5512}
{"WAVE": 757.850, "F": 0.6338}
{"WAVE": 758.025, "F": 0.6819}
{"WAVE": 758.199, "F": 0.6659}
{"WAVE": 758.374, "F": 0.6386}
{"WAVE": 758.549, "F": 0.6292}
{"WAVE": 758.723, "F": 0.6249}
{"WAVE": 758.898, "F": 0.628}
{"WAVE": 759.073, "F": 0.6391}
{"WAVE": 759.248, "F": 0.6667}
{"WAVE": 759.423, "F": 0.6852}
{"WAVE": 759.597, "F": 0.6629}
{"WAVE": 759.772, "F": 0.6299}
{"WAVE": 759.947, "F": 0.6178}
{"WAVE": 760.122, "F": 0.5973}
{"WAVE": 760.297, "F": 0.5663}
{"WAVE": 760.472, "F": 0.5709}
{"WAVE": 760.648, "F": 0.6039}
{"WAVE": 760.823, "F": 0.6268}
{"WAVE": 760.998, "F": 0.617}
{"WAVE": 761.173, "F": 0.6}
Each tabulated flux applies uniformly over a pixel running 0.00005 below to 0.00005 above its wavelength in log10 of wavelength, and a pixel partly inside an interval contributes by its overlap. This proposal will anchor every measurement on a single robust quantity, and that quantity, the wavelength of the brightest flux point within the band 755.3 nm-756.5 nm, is 755.933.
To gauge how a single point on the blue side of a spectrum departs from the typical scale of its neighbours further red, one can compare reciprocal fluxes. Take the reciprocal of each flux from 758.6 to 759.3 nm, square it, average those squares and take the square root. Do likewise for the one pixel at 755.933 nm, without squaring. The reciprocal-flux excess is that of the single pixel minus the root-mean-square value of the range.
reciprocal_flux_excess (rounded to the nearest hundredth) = -0.20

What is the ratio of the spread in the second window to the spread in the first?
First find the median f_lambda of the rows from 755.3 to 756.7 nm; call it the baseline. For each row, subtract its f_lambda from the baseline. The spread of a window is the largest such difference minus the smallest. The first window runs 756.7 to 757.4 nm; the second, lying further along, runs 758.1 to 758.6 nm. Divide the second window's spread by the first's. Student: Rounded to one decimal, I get 0.6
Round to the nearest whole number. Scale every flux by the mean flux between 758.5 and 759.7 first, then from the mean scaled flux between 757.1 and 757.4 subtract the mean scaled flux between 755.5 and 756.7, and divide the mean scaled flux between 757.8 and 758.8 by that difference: -6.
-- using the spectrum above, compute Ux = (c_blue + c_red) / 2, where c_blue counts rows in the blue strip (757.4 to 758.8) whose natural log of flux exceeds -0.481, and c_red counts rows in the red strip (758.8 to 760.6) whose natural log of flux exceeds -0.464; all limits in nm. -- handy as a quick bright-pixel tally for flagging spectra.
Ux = 5.50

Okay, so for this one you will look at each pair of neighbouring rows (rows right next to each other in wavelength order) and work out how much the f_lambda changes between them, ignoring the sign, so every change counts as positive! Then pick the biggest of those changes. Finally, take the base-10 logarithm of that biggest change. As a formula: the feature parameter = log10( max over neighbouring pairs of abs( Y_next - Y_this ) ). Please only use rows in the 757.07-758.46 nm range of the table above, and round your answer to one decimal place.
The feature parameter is -1.1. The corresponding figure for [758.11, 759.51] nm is -1.6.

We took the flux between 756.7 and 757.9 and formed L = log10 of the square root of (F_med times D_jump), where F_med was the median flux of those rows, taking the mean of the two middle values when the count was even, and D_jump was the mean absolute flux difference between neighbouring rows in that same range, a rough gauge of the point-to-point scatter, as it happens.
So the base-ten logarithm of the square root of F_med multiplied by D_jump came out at -0.86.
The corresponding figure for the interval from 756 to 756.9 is -0.95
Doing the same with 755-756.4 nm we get -0.83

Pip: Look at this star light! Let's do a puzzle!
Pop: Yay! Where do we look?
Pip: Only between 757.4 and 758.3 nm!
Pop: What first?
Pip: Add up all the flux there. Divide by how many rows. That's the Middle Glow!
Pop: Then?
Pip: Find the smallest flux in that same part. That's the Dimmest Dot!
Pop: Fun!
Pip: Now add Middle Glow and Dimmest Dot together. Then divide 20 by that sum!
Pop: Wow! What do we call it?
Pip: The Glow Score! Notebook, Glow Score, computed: 17.5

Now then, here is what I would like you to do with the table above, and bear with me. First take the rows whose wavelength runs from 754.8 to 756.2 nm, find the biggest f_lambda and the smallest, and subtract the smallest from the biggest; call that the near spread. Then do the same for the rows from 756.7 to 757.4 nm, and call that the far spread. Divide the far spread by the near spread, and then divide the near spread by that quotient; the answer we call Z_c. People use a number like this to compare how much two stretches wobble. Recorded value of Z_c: 0.079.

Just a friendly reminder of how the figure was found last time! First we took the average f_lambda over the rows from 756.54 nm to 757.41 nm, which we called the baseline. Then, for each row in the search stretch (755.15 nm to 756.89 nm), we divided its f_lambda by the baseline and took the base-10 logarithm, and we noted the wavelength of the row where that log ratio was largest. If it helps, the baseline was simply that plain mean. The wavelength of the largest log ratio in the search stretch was 755.933 nm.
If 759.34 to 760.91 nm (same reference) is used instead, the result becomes 759.423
